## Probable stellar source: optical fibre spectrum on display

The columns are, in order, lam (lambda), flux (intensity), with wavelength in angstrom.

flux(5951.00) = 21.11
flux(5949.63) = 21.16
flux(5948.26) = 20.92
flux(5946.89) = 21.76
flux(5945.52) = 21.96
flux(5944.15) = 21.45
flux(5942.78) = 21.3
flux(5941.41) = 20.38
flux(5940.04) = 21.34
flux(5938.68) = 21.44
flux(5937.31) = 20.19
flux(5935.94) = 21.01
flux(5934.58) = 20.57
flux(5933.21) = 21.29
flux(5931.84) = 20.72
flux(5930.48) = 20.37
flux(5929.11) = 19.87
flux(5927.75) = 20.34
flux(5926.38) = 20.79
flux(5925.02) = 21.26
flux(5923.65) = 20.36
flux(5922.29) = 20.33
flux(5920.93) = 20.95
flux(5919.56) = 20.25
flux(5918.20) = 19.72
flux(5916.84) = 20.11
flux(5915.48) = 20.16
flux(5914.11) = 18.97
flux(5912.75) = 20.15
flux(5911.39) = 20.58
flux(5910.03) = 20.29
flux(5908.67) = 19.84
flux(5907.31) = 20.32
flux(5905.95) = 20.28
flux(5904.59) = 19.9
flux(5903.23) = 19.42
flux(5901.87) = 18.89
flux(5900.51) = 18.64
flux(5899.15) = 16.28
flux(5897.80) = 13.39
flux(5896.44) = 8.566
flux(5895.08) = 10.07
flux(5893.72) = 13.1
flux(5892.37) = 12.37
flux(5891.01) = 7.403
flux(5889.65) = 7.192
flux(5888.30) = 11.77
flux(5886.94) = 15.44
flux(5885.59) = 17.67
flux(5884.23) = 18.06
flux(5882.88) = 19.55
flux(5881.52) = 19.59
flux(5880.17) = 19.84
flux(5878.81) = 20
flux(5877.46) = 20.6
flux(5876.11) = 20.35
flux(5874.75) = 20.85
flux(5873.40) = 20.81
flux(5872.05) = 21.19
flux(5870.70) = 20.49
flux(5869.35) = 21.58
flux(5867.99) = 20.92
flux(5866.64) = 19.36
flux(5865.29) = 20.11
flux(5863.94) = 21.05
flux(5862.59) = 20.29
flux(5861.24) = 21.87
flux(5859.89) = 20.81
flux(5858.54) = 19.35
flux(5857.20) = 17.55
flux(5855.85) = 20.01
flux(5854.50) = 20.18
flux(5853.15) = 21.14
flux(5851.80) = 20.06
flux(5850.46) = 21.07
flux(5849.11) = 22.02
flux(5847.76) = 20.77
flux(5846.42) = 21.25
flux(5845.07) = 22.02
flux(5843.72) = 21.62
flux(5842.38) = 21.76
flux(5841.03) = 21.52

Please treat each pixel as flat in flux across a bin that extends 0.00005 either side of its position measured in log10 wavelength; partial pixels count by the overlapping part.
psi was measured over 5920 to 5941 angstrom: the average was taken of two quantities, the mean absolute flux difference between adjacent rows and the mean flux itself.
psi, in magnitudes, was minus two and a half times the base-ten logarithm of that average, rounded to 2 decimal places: -2.57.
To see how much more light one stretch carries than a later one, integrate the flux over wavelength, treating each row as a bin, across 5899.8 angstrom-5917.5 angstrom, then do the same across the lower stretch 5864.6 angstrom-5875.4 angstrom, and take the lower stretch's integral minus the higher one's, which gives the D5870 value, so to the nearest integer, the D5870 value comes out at -127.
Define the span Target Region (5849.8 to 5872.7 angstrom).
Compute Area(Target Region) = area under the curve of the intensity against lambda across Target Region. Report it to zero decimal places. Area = 468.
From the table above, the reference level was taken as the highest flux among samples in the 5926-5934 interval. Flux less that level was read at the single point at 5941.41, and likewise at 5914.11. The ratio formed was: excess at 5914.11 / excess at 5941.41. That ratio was 2.5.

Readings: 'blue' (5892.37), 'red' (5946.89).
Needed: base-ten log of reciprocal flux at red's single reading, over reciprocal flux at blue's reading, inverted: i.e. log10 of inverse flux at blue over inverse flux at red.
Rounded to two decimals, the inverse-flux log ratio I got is 0.25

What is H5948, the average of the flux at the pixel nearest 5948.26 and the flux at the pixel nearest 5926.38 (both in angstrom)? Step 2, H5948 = 20.9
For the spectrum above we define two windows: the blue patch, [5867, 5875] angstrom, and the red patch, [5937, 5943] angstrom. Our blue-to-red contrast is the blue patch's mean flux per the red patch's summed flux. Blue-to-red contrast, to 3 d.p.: 0.200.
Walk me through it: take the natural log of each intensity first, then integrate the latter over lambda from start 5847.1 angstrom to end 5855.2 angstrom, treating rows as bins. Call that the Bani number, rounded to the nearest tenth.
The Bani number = 24.6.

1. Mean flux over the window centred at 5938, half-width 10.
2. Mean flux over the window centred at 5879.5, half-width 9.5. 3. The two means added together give 40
